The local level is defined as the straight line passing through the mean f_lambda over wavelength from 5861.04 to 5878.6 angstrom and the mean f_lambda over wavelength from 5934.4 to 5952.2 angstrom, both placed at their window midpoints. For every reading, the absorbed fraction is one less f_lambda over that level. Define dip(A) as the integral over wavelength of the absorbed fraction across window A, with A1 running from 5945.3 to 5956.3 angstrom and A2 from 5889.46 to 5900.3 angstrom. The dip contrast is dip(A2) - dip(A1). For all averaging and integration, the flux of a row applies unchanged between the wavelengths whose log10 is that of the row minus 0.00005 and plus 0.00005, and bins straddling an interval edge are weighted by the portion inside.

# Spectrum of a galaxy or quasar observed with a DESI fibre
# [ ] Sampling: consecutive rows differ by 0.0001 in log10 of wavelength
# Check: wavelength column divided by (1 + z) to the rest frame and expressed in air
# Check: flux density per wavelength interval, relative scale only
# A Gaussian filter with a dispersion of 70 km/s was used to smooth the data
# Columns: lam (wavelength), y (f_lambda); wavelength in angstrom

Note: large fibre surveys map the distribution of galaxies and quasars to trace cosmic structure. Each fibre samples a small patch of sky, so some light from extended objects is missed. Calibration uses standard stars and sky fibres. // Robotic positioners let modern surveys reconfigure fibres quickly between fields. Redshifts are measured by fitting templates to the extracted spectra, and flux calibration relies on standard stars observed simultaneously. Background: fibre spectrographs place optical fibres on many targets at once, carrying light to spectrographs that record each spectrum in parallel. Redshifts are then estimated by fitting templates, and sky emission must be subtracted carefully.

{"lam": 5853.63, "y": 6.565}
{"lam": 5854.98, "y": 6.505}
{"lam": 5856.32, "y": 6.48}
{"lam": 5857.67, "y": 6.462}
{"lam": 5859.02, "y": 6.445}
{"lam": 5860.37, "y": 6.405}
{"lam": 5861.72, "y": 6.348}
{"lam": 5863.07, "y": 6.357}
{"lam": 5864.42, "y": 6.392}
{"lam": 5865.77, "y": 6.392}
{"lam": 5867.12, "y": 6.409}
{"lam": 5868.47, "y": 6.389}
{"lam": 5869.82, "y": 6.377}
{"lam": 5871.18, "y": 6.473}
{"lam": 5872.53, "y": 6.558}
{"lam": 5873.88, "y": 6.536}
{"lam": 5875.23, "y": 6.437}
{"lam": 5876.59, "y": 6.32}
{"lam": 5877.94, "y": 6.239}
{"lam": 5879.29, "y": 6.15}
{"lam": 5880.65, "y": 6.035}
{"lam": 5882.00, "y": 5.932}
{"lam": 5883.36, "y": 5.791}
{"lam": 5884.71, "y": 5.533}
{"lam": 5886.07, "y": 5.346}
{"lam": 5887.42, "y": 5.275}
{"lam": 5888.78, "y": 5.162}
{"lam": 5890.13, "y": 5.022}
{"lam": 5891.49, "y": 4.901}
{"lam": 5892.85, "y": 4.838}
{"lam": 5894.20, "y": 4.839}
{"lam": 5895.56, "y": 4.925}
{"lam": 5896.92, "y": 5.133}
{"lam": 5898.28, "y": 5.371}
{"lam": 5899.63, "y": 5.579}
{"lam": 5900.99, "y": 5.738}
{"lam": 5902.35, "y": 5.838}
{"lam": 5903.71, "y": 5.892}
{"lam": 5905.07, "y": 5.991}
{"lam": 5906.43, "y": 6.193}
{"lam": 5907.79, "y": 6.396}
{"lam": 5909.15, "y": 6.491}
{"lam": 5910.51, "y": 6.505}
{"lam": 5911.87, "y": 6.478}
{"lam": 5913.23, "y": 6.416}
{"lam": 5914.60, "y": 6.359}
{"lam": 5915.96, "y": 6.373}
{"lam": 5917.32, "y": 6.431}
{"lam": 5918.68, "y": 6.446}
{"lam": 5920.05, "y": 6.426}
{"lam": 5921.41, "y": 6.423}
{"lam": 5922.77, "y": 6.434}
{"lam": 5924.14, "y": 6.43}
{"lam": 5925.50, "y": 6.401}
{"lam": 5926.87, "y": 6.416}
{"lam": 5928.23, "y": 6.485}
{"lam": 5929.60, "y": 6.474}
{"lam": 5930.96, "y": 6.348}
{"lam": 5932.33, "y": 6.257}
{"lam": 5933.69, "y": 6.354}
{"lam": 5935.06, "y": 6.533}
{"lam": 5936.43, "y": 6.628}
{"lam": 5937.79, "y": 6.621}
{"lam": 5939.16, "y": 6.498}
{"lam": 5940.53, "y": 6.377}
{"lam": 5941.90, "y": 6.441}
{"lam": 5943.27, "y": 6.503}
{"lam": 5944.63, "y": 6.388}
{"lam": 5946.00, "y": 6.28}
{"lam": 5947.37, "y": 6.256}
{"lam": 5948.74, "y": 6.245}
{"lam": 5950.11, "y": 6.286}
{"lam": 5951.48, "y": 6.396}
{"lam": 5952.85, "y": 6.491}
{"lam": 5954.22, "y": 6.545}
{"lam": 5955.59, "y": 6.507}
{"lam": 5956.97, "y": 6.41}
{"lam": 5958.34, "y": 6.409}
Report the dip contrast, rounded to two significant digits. 2.2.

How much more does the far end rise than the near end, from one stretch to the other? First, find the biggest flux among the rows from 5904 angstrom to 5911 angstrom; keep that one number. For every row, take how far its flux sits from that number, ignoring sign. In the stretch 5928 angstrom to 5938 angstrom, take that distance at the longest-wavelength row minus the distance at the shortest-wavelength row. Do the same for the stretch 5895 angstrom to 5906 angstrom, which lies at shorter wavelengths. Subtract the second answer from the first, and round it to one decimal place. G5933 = 1.2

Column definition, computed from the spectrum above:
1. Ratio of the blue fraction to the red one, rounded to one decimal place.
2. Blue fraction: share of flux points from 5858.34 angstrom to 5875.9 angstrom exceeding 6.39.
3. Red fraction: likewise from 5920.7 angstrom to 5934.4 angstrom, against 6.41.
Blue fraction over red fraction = 1.2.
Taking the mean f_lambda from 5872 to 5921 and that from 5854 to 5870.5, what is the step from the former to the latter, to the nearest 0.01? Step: 0.53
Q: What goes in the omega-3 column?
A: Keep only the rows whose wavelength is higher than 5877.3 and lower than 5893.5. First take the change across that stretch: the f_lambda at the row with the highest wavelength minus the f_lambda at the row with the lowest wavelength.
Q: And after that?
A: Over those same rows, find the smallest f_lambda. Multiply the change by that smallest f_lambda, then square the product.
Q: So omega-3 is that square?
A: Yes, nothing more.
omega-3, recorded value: 46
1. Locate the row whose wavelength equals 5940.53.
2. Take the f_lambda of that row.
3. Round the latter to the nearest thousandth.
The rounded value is 6.377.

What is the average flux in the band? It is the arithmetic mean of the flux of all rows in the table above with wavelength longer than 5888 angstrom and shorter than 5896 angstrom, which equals 4.95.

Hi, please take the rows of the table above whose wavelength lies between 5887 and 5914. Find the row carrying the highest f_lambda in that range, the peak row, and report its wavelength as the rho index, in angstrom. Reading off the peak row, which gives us 5910.51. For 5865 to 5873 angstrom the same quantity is 5872.53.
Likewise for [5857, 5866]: 5857.67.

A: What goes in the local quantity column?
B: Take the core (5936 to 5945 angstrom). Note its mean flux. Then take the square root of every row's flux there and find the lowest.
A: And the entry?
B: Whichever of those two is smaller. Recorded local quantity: 2.525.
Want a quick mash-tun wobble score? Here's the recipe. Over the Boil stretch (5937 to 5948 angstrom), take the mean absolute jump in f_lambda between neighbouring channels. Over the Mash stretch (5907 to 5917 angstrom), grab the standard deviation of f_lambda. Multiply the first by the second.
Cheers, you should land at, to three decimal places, 0.005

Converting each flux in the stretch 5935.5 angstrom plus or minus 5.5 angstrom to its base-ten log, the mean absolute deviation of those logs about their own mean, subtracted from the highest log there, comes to 0.813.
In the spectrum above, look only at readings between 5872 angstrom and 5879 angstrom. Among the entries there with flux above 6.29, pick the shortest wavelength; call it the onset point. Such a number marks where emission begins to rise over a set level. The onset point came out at 5872.53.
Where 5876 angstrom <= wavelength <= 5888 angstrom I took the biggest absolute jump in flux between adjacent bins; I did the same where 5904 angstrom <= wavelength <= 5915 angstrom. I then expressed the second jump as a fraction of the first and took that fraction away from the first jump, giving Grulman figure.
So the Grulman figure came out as -0.53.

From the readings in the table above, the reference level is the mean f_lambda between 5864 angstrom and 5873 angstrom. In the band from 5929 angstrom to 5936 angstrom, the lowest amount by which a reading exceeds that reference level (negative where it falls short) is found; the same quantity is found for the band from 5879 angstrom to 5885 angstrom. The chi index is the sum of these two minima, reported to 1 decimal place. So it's -1.1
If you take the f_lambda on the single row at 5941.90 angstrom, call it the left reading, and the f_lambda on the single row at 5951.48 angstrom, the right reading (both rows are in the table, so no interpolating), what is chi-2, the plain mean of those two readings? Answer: 6.4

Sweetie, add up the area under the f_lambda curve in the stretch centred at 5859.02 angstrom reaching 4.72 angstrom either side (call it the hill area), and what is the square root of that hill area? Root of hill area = 7.79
